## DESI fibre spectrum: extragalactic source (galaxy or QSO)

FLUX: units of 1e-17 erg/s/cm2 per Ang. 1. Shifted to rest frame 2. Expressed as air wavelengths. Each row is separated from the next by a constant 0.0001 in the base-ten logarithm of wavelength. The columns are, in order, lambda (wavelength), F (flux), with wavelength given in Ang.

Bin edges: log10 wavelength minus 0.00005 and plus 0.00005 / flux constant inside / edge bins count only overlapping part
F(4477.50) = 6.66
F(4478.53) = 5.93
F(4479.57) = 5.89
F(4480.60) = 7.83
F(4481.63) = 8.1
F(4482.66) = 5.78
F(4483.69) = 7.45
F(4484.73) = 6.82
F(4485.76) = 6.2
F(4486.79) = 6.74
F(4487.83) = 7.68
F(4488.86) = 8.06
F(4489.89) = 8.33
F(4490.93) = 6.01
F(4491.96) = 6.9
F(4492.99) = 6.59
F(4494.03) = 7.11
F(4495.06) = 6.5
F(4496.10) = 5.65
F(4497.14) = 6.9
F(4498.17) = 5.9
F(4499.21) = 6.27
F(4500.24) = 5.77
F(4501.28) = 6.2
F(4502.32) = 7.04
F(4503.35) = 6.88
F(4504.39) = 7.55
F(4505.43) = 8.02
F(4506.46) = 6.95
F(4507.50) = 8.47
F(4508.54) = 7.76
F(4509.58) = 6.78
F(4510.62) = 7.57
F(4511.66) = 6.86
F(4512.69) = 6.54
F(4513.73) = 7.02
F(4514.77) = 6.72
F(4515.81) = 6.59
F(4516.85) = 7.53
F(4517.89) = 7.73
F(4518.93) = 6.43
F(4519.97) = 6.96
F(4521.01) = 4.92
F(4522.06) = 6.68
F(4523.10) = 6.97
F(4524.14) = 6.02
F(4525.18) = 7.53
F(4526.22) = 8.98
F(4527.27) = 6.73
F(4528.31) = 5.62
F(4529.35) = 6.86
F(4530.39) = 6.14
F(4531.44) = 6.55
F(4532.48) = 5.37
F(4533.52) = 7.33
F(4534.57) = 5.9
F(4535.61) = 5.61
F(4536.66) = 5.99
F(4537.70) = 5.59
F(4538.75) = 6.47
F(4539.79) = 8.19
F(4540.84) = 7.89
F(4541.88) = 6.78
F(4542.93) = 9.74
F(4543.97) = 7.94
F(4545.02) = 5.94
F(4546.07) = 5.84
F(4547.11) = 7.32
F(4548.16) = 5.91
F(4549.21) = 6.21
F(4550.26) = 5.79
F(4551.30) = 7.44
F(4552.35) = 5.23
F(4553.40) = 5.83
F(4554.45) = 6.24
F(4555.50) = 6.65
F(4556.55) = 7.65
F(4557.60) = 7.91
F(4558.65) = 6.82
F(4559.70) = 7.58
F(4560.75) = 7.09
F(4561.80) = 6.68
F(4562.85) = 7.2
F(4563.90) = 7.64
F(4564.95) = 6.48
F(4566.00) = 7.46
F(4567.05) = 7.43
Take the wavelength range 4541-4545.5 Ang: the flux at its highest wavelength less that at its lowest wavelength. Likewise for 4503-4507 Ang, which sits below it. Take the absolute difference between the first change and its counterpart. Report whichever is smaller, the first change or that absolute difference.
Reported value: -0.8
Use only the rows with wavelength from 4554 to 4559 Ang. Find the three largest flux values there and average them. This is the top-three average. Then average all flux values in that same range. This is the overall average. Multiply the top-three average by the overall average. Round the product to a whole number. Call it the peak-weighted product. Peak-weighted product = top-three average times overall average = 53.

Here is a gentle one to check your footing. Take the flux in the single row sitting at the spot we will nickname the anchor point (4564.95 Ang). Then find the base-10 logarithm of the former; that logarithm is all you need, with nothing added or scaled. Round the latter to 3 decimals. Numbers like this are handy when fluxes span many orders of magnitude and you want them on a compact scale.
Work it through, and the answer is 0.812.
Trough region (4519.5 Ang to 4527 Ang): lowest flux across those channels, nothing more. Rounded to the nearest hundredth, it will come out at 4.92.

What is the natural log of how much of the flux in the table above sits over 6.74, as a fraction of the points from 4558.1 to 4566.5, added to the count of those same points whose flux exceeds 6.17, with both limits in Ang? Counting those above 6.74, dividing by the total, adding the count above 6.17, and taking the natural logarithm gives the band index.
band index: 2.17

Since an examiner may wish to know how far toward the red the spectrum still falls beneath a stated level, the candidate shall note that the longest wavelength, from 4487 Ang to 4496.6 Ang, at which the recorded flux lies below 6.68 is 4496.10 Ang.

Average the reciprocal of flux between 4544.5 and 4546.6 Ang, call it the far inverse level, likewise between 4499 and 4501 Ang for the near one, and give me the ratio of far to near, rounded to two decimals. 1.02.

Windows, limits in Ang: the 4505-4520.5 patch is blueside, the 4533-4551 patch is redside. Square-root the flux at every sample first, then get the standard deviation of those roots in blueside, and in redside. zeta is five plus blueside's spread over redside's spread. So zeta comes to 5.52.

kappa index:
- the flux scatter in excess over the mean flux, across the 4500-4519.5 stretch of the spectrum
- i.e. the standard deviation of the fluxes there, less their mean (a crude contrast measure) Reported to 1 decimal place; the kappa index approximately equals -6.4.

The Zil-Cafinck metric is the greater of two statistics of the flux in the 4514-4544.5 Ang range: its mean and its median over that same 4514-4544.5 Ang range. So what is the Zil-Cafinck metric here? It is 6.82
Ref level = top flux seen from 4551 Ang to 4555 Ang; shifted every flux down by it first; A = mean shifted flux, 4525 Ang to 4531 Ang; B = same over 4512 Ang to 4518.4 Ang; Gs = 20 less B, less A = 20.9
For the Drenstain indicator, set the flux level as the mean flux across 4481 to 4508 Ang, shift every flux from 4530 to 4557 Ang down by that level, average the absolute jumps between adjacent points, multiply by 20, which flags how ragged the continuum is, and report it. 21.4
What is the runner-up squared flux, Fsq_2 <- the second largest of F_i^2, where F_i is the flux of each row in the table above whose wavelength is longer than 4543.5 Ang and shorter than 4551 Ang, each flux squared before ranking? 54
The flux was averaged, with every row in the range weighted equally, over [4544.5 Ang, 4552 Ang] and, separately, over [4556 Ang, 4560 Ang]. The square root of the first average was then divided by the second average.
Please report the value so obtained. 0.336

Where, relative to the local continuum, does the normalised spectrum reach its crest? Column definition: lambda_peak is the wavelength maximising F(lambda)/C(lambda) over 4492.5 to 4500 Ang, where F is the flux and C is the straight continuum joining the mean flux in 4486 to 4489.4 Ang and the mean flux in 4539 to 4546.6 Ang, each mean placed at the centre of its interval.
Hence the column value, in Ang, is 4494.03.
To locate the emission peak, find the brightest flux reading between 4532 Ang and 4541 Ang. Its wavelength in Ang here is 4539.79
